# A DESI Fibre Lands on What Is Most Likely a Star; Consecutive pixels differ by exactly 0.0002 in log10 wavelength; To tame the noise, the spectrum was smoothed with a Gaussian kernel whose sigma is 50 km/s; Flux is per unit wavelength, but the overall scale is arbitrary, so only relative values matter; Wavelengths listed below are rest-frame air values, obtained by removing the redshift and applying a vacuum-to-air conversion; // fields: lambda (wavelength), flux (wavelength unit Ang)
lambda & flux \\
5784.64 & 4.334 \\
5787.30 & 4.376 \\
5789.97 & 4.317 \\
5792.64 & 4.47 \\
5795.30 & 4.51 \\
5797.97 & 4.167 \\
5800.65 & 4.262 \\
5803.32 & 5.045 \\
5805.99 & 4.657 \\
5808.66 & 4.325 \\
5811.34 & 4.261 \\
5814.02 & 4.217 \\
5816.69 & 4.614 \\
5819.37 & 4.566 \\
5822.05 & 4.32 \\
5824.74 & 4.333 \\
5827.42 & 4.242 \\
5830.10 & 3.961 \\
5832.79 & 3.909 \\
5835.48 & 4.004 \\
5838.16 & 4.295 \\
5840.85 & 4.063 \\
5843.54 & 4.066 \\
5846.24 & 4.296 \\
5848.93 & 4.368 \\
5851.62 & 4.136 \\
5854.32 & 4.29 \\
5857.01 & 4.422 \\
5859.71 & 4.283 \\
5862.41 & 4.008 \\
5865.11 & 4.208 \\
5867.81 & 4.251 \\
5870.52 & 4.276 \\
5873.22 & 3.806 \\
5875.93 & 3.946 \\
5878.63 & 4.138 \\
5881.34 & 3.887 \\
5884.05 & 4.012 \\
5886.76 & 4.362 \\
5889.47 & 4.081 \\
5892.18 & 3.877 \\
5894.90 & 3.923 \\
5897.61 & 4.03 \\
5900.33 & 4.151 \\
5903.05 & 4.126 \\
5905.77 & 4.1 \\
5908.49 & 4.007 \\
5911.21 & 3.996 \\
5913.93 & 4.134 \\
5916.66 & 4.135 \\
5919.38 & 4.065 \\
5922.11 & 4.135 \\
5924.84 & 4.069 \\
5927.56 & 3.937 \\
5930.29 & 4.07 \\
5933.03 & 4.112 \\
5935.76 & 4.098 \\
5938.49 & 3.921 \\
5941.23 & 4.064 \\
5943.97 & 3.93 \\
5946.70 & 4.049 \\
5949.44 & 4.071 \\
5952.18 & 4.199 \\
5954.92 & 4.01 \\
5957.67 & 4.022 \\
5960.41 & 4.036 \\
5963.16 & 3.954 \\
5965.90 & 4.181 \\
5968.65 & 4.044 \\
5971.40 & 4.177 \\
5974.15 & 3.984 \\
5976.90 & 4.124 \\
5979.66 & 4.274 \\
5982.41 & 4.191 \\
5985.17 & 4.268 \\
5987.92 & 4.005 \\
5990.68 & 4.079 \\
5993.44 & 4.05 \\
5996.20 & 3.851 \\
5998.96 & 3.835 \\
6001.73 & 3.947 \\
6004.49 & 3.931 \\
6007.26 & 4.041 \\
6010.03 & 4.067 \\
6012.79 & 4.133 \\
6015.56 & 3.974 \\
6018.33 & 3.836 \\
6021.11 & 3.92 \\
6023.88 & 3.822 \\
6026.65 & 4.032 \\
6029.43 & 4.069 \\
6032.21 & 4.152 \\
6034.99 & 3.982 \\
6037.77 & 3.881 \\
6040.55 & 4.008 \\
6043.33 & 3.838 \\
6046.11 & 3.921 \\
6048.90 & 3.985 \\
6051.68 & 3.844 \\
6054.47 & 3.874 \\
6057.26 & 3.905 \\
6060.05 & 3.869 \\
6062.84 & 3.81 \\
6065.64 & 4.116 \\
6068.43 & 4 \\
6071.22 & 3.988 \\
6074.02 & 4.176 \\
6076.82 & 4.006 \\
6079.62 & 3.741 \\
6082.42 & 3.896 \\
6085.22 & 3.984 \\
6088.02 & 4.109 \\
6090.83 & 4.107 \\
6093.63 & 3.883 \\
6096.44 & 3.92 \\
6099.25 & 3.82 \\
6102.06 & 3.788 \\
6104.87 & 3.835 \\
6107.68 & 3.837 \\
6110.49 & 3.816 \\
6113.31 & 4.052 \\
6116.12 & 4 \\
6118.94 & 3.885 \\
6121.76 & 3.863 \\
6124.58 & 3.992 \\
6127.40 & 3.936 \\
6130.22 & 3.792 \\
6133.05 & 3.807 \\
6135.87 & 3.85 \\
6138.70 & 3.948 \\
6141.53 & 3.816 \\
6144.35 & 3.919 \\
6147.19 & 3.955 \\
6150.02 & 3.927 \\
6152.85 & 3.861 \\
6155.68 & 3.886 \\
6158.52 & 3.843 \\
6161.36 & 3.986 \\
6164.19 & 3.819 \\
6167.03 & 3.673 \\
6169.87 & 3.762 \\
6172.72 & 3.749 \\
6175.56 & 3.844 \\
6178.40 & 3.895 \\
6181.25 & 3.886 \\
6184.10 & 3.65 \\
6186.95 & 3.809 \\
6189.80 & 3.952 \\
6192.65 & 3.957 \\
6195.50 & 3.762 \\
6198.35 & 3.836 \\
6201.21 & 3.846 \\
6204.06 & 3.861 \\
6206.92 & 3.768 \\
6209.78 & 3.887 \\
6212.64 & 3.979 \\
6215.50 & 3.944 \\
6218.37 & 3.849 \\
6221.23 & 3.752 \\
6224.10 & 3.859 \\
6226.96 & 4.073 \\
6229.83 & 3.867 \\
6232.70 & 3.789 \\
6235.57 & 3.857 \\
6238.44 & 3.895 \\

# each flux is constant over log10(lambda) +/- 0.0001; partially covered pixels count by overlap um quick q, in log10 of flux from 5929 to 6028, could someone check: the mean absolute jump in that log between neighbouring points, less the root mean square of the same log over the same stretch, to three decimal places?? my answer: -0.594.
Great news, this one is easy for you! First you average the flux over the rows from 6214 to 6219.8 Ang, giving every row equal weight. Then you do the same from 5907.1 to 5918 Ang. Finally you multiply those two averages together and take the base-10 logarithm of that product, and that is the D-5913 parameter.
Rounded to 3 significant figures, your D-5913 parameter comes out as 1.20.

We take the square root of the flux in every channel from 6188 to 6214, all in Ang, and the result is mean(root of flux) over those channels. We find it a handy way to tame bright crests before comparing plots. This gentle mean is 1.97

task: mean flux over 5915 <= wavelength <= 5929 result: 4.07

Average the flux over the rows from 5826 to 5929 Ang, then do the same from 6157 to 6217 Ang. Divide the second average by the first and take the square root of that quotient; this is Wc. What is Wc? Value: 0.97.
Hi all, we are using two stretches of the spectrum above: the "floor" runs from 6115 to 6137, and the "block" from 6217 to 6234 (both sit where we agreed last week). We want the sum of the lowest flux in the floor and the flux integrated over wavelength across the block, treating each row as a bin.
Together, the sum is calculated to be 70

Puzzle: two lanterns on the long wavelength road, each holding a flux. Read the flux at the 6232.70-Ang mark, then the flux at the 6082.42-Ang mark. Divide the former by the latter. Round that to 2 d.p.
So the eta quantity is 0.97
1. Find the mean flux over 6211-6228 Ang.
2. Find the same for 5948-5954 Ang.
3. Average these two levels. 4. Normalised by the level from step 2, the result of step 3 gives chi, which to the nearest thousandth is 0.973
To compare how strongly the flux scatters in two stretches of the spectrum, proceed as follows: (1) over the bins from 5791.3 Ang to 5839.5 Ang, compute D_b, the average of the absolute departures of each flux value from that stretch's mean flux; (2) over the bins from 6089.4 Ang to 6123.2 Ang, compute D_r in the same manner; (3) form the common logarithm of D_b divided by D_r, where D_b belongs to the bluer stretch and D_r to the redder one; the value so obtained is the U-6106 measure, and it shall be 0.40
